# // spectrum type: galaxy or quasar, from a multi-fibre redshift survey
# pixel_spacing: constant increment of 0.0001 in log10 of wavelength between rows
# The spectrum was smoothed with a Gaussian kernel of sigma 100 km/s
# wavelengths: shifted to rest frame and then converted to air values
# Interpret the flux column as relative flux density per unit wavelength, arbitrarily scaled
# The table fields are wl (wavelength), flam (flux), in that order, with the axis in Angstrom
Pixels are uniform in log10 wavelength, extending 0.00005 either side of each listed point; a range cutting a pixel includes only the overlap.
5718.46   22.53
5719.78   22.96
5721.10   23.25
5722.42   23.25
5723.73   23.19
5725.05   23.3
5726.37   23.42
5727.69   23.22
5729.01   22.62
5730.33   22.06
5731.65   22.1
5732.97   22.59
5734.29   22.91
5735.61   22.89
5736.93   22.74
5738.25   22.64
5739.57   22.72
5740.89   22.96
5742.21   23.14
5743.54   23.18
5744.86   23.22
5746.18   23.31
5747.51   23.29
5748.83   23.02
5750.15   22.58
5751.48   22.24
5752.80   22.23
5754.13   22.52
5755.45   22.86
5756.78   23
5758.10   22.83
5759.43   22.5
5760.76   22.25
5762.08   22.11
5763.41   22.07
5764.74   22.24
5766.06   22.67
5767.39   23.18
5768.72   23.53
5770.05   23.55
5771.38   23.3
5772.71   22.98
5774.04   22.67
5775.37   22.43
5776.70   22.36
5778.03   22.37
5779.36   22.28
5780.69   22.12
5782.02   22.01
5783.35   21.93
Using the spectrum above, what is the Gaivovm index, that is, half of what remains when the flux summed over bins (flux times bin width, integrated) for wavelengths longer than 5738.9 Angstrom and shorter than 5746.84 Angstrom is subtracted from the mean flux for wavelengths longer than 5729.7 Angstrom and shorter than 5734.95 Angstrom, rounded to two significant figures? -80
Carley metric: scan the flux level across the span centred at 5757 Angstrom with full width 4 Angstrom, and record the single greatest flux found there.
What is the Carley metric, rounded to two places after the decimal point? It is 23.00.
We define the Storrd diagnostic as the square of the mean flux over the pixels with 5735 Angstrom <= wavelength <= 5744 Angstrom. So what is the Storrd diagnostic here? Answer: 524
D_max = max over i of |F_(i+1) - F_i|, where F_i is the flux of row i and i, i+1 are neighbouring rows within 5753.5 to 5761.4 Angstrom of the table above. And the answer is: 0.3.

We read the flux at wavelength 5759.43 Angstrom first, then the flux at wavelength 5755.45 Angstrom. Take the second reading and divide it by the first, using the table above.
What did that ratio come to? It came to 1.02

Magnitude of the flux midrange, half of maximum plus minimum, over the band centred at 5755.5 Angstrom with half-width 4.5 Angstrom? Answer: -3.39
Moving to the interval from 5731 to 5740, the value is -3.38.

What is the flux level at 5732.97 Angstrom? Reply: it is 22.59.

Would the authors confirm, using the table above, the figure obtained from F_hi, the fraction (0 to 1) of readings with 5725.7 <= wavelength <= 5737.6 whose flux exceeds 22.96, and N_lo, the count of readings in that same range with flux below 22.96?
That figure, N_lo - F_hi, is 6.8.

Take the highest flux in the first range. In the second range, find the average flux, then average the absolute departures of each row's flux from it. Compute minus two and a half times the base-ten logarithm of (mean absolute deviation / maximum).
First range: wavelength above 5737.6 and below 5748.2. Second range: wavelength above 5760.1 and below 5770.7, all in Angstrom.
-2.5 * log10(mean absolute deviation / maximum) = 4.1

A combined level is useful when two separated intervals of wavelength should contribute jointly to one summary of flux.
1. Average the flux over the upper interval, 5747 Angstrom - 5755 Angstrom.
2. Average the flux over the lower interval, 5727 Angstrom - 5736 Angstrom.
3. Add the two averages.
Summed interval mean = 45.3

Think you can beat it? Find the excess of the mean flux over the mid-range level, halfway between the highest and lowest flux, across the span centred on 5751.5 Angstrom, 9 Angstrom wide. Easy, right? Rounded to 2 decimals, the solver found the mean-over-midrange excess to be -0.08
